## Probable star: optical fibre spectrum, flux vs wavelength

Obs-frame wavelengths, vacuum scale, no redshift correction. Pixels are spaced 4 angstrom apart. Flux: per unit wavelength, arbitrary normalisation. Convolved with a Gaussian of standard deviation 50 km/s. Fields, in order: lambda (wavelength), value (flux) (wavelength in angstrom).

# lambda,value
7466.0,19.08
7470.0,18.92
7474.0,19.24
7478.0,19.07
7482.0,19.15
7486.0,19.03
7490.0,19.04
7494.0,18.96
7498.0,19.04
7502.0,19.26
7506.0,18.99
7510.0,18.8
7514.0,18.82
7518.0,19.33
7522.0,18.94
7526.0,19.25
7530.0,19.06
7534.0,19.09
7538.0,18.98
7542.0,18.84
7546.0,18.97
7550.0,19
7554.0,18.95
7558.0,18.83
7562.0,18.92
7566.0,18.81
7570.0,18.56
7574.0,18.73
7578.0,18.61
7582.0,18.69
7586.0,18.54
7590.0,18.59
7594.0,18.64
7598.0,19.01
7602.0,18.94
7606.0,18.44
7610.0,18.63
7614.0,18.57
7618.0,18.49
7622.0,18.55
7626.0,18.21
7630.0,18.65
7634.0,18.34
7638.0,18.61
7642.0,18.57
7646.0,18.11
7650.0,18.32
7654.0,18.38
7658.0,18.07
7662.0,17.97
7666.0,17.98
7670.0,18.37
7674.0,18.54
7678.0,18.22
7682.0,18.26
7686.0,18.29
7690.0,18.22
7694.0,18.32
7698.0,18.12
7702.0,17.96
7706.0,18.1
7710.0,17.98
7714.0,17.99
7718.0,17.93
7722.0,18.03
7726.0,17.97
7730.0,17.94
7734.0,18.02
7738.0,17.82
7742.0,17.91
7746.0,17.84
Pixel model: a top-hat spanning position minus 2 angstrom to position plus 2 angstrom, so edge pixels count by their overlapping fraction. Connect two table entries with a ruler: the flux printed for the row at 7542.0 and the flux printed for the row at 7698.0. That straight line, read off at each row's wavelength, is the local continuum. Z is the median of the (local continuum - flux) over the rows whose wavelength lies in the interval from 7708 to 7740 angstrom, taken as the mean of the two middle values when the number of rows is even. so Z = 0.04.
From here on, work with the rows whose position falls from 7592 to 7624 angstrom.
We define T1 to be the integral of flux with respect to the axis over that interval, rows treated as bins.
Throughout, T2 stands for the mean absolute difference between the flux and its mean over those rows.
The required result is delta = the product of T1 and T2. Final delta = 94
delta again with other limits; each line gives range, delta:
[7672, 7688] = 31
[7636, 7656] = 57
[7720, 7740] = 22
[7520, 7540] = 32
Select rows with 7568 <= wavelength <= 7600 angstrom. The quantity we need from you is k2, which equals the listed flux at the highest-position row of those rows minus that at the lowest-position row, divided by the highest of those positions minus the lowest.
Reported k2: 0.0161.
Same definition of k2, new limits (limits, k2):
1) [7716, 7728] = 0.0050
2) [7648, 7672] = 0.0025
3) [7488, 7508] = -0.0031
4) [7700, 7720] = -0.0019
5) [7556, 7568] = -0.0025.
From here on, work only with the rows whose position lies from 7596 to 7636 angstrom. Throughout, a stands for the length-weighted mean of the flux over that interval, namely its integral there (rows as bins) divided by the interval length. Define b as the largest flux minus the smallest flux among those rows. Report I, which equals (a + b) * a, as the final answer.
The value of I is 360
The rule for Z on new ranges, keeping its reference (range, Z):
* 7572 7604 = -0.04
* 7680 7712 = -0.04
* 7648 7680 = 0.01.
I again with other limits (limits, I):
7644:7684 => 342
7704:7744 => 328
